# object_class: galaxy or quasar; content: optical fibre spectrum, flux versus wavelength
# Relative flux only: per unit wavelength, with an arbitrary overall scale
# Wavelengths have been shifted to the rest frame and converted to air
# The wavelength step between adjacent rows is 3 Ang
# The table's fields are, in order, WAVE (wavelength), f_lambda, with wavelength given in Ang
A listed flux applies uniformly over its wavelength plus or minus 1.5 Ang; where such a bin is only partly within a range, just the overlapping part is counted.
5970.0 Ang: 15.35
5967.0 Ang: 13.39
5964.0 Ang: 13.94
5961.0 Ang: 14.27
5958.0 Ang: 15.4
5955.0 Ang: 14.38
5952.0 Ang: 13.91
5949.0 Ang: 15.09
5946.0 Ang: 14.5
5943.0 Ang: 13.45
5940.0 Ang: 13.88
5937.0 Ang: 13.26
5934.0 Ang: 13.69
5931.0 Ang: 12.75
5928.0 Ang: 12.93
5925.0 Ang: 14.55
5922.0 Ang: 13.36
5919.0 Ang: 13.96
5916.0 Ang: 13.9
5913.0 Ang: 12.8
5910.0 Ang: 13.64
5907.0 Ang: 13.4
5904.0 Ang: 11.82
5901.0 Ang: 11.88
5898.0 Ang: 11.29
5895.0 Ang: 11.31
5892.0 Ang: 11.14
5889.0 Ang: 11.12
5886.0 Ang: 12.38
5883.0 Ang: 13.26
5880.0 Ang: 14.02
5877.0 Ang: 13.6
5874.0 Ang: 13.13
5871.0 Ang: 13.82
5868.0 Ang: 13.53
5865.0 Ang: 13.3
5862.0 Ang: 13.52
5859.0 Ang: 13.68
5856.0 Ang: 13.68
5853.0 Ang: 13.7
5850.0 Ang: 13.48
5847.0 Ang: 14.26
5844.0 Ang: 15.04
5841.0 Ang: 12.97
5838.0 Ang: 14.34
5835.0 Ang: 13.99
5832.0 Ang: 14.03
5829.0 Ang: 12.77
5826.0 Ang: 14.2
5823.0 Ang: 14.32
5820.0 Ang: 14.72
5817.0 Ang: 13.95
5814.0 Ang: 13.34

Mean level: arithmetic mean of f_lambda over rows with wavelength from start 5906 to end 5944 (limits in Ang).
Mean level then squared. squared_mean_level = 182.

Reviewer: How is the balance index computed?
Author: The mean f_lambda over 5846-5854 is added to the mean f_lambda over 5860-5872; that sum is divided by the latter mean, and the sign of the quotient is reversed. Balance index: -2.02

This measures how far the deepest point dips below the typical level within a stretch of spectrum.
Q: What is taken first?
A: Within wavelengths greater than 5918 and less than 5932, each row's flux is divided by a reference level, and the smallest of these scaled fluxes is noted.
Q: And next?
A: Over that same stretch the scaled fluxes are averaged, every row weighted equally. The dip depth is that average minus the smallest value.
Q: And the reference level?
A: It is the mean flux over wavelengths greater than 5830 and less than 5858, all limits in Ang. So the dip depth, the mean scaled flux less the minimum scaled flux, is 0.055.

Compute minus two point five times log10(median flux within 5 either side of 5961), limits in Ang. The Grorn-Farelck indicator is -2.89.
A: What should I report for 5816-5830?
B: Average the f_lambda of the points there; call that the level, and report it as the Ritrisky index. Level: 14.0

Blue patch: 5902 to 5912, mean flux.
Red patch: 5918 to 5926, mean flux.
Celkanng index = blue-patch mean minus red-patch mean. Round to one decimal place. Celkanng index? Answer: -1.0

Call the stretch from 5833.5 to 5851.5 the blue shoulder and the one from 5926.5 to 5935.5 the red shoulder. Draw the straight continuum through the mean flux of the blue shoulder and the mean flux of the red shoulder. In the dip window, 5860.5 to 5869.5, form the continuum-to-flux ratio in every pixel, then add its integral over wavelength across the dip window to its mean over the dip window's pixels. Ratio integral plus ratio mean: 10.3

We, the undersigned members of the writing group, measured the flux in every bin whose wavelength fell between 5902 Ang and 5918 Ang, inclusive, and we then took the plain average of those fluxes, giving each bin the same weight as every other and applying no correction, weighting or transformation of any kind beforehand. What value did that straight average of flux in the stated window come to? 13.1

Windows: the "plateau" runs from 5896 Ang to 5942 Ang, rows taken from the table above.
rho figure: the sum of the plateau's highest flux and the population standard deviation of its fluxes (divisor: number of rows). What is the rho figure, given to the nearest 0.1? 15.4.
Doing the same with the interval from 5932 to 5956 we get 15.7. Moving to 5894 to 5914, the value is 14.5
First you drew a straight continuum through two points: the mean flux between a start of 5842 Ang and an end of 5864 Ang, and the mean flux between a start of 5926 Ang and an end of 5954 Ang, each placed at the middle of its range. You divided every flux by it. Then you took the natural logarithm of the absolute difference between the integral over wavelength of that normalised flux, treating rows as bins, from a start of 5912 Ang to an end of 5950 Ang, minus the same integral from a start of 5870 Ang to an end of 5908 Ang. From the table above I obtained 1.3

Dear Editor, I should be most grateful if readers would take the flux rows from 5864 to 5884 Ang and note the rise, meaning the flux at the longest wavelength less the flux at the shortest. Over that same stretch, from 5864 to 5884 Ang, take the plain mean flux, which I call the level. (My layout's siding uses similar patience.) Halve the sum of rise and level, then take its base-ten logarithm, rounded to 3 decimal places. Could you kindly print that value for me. 0.829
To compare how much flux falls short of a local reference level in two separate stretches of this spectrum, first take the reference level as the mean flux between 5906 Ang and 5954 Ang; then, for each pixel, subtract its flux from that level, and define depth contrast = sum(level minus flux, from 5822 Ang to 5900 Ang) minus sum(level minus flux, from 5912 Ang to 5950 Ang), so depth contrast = 10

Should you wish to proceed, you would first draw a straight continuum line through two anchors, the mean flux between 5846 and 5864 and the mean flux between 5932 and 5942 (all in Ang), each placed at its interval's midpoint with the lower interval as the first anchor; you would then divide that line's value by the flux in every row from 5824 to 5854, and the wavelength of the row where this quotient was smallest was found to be 5844.0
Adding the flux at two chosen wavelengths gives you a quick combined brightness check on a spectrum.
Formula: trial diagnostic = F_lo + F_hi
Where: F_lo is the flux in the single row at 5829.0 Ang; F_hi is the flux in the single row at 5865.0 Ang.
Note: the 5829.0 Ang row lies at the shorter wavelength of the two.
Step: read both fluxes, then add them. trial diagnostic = 26.1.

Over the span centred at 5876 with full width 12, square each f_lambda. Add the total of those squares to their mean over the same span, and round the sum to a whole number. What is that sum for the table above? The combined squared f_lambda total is 931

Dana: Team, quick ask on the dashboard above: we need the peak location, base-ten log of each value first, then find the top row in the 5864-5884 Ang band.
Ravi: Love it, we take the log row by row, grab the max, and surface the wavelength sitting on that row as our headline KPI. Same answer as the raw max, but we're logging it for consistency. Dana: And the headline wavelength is 5880.0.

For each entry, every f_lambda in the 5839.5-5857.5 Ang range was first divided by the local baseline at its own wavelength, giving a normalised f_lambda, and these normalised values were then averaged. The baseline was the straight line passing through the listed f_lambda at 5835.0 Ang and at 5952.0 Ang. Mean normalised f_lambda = 0.991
